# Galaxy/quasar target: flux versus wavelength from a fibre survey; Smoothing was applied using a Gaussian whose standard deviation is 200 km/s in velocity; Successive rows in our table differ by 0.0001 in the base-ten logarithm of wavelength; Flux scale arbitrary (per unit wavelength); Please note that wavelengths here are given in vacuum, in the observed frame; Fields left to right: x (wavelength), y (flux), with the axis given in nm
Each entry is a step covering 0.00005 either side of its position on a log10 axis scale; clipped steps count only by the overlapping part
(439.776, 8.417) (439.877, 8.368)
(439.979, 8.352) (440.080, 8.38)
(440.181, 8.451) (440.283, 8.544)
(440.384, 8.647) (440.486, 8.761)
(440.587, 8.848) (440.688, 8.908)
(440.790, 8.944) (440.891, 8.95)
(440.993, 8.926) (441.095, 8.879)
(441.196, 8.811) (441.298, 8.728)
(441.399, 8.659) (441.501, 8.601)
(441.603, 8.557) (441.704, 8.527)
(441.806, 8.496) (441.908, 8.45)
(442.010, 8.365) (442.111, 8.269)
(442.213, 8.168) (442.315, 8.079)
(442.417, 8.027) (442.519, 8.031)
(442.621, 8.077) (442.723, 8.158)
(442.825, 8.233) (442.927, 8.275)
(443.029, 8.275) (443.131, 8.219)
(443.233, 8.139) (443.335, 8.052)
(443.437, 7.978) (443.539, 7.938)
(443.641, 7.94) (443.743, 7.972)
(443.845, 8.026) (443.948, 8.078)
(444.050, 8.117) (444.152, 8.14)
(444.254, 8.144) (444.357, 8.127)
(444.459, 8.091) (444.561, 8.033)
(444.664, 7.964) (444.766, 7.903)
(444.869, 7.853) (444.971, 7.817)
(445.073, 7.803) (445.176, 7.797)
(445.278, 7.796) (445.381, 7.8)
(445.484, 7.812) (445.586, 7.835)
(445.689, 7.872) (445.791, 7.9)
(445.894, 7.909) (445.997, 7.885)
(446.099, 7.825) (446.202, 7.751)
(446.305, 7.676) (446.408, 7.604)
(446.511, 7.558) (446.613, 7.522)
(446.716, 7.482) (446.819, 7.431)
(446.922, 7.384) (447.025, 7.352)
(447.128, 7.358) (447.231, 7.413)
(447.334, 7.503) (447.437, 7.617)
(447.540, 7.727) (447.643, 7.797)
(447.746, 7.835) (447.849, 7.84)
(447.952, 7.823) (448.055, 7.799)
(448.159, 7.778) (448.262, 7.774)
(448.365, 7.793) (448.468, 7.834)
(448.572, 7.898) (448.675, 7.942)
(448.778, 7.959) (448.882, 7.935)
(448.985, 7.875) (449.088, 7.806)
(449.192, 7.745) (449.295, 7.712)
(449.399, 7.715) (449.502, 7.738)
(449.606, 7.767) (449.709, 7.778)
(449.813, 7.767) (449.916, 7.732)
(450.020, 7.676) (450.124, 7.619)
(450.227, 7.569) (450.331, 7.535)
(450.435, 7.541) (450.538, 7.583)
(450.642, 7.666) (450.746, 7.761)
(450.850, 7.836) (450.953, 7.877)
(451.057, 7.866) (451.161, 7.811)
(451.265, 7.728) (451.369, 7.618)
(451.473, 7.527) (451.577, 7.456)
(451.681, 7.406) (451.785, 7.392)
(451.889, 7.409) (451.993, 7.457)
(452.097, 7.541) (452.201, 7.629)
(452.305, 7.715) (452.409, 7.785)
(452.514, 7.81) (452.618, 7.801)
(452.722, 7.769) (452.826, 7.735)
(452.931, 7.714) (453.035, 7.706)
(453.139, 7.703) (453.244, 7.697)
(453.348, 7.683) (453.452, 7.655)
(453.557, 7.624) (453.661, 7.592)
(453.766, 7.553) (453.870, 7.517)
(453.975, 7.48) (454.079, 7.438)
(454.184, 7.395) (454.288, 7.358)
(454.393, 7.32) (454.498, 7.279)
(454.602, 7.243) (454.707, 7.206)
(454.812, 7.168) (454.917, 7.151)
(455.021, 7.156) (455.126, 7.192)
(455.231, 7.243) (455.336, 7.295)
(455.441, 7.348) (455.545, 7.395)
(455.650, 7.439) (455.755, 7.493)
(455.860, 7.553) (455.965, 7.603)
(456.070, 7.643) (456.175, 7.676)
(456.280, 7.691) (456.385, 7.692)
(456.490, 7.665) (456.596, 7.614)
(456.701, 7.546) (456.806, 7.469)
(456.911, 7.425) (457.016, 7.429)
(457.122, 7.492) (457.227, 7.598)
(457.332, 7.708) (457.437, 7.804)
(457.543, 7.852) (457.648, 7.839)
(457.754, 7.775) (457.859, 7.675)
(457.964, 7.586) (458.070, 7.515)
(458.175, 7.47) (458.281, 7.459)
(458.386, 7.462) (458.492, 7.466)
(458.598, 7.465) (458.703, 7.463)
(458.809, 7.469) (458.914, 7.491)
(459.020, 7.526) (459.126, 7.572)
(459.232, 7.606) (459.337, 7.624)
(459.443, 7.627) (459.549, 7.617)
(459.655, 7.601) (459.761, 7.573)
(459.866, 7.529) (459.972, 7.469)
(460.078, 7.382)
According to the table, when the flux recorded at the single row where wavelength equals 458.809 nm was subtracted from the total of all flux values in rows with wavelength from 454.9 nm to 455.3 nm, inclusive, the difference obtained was 21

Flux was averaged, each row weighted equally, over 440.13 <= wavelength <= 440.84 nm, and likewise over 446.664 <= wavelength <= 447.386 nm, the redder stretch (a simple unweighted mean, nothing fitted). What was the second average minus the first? -1.3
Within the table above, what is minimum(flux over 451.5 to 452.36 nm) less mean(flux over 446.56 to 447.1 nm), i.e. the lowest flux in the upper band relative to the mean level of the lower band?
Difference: -0.04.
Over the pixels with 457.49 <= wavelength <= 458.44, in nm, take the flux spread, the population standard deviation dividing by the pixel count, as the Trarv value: 0.154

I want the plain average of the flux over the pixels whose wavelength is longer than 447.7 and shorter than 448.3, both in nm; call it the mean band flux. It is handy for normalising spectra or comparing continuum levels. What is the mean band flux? 7.81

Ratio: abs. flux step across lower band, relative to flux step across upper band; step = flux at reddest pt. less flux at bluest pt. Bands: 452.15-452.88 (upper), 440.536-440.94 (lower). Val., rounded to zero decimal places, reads 1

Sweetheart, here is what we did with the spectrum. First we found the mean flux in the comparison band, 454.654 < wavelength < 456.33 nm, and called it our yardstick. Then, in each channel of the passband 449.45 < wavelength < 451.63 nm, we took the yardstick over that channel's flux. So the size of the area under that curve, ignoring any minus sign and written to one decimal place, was 2.1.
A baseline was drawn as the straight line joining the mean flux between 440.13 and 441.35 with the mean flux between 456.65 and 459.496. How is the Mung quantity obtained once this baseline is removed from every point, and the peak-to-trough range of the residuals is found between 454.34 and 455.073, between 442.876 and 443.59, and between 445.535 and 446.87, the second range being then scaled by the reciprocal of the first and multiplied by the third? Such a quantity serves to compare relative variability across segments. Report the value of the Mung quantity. 0.94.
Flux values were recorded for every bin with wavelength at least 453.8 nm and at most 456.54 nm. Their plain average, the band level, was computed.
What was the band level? 7.41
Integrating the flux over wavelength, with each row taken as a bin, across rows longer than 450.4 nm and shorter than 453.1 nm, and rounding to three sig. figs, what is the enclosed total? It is 20.7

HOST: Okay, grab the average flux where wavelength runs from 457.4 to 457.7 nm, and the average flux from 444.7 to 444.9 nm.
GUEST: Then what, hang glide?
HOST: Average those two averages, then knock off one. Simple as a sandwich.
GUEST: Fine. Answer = 6.85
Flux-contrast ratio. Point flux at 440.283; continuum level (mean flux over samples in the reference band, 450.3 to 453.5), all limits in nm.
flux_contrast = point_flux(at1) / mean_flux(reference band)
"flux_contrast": 1.12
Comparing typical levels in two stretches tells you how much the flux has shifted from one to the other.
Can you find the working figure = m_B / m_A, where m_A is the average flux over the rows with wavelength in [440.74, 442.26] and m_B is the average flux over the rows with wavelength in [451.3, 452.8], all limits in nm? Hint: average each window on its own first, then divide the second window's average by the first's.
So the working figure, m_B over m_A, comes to 0.881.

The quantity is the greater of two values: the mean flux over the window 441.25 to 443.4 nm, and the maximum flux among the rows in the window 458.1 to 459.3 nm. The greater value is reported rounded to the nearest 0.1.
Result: 8.3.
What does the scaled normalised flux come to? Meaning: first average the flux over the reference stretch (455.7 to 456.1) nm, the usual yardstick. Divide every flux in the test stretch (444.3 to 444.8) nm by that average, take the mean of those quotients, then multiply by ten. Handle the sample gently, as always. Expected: 10.6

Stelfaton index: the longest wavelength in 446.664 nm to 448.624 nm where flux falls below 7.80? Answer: 448.365 nm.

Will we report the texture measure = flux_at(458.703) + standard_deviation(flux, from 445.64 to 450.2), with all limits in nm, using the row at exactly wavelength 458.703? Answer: 7.63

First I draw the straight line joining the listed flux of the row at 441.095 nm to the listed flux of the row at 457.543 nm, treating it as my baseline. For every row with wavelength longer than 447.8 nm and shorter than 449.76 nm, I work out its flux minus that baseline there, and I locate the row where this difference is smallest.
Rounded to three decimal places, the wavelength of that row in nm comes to 448.159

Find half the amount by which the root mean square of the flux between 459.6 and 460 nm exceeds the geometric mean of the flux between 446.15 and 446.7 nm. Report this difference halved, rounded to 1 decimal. 0.0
